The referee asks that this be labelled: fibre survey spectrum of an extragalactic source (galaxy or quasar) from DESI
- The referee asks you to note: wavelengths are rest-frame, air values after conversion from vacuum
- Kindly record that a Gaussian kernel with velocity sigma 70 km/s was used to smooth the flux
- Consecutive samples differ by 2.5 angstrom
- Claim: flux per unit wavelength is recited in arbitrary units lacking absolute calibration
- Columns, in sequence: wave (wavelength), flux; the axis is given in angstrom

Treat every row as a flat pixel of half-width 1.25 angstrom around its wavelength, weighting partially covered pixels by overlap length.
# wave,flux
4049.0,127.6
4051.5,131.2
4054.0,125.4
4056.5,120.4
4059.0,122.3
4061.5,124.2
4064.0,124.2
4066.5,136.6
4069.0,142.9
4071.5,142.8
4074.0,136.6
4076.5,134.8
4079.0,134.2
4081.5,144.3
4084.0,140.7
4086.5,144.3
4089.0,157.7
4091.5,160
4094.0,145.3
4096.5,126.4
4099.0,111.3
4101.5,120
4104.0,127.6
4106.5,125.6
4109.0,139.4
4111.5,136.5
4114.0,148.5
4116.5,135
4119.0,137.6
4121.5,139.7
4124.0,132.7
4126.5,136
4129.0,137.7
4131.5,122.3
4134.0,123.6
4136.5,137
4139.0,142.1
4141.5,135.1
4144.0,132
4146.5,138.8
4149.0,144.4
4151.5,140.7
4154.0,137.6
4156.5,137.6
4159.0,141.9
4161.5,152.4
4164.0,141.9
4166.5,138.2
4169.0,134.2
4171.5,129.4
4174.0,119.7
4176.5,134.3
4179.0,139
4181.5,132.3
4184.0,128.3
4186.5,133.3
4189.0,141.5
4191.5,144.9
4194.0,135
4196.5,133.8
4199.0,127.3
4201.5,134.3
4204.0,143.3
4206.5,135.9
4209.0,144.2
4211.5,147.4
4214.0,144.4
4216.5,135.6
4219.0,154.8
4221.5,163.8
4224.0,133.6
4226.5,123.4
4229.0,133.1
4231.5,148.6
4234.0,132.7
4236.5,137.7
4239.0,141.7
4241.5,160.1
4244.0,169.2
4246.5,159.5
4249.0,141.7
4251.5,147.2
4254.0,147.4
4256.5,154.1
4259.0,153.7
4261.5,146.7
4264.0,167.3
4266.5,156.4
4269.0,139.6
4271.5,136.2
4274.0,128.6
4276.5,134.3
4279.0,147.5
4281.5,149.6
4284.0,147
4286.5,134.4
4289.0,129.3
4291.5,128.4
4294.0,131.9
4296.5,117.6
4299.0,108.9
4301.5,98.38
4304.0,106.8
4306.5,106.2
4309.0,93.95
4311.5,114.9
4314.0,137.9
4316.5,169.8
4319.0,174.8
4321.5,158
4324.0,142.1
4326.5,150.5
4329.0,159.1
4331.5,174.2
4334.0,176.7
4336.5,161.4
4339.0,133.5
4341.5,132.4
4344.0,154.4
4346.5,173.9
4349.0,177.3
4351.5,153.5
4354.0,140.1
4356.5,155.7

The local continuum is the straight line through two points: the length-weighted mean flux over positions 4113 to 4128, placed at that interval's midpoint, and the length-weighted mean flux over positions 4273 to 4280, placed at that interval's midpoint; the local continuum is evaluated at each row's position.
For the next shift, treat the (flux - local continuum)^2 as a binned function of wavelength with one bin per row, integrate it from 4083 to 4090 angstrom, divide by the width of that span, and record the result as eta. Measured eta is 135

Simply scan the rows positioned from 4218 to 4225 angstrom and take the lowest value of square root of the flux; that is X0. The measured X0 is 11.6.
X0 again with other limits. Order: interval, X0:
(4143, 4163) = 11.5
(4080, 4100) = 10.5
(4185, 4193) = 11.5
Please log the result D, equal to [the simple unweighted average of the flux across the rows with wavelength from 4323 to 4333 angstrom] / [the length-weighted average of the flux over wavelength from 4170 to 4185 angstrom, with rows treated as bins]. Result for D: 1.20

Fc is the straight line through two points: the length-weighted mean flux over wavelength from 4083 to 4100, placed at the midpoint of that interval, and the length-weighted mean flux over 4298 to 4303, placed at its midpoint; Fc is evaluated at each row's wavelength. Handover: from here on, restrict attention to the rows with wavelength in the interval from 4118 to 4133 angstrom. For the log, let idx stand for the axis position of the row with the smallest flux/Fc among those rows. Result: 4131.5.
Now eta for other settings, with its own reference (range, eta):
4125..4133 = 85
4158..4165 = 88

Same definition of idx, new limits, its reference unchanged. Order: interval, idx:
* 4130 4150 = 4131.5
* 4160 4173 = 4171.5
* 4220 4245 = 4226.5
